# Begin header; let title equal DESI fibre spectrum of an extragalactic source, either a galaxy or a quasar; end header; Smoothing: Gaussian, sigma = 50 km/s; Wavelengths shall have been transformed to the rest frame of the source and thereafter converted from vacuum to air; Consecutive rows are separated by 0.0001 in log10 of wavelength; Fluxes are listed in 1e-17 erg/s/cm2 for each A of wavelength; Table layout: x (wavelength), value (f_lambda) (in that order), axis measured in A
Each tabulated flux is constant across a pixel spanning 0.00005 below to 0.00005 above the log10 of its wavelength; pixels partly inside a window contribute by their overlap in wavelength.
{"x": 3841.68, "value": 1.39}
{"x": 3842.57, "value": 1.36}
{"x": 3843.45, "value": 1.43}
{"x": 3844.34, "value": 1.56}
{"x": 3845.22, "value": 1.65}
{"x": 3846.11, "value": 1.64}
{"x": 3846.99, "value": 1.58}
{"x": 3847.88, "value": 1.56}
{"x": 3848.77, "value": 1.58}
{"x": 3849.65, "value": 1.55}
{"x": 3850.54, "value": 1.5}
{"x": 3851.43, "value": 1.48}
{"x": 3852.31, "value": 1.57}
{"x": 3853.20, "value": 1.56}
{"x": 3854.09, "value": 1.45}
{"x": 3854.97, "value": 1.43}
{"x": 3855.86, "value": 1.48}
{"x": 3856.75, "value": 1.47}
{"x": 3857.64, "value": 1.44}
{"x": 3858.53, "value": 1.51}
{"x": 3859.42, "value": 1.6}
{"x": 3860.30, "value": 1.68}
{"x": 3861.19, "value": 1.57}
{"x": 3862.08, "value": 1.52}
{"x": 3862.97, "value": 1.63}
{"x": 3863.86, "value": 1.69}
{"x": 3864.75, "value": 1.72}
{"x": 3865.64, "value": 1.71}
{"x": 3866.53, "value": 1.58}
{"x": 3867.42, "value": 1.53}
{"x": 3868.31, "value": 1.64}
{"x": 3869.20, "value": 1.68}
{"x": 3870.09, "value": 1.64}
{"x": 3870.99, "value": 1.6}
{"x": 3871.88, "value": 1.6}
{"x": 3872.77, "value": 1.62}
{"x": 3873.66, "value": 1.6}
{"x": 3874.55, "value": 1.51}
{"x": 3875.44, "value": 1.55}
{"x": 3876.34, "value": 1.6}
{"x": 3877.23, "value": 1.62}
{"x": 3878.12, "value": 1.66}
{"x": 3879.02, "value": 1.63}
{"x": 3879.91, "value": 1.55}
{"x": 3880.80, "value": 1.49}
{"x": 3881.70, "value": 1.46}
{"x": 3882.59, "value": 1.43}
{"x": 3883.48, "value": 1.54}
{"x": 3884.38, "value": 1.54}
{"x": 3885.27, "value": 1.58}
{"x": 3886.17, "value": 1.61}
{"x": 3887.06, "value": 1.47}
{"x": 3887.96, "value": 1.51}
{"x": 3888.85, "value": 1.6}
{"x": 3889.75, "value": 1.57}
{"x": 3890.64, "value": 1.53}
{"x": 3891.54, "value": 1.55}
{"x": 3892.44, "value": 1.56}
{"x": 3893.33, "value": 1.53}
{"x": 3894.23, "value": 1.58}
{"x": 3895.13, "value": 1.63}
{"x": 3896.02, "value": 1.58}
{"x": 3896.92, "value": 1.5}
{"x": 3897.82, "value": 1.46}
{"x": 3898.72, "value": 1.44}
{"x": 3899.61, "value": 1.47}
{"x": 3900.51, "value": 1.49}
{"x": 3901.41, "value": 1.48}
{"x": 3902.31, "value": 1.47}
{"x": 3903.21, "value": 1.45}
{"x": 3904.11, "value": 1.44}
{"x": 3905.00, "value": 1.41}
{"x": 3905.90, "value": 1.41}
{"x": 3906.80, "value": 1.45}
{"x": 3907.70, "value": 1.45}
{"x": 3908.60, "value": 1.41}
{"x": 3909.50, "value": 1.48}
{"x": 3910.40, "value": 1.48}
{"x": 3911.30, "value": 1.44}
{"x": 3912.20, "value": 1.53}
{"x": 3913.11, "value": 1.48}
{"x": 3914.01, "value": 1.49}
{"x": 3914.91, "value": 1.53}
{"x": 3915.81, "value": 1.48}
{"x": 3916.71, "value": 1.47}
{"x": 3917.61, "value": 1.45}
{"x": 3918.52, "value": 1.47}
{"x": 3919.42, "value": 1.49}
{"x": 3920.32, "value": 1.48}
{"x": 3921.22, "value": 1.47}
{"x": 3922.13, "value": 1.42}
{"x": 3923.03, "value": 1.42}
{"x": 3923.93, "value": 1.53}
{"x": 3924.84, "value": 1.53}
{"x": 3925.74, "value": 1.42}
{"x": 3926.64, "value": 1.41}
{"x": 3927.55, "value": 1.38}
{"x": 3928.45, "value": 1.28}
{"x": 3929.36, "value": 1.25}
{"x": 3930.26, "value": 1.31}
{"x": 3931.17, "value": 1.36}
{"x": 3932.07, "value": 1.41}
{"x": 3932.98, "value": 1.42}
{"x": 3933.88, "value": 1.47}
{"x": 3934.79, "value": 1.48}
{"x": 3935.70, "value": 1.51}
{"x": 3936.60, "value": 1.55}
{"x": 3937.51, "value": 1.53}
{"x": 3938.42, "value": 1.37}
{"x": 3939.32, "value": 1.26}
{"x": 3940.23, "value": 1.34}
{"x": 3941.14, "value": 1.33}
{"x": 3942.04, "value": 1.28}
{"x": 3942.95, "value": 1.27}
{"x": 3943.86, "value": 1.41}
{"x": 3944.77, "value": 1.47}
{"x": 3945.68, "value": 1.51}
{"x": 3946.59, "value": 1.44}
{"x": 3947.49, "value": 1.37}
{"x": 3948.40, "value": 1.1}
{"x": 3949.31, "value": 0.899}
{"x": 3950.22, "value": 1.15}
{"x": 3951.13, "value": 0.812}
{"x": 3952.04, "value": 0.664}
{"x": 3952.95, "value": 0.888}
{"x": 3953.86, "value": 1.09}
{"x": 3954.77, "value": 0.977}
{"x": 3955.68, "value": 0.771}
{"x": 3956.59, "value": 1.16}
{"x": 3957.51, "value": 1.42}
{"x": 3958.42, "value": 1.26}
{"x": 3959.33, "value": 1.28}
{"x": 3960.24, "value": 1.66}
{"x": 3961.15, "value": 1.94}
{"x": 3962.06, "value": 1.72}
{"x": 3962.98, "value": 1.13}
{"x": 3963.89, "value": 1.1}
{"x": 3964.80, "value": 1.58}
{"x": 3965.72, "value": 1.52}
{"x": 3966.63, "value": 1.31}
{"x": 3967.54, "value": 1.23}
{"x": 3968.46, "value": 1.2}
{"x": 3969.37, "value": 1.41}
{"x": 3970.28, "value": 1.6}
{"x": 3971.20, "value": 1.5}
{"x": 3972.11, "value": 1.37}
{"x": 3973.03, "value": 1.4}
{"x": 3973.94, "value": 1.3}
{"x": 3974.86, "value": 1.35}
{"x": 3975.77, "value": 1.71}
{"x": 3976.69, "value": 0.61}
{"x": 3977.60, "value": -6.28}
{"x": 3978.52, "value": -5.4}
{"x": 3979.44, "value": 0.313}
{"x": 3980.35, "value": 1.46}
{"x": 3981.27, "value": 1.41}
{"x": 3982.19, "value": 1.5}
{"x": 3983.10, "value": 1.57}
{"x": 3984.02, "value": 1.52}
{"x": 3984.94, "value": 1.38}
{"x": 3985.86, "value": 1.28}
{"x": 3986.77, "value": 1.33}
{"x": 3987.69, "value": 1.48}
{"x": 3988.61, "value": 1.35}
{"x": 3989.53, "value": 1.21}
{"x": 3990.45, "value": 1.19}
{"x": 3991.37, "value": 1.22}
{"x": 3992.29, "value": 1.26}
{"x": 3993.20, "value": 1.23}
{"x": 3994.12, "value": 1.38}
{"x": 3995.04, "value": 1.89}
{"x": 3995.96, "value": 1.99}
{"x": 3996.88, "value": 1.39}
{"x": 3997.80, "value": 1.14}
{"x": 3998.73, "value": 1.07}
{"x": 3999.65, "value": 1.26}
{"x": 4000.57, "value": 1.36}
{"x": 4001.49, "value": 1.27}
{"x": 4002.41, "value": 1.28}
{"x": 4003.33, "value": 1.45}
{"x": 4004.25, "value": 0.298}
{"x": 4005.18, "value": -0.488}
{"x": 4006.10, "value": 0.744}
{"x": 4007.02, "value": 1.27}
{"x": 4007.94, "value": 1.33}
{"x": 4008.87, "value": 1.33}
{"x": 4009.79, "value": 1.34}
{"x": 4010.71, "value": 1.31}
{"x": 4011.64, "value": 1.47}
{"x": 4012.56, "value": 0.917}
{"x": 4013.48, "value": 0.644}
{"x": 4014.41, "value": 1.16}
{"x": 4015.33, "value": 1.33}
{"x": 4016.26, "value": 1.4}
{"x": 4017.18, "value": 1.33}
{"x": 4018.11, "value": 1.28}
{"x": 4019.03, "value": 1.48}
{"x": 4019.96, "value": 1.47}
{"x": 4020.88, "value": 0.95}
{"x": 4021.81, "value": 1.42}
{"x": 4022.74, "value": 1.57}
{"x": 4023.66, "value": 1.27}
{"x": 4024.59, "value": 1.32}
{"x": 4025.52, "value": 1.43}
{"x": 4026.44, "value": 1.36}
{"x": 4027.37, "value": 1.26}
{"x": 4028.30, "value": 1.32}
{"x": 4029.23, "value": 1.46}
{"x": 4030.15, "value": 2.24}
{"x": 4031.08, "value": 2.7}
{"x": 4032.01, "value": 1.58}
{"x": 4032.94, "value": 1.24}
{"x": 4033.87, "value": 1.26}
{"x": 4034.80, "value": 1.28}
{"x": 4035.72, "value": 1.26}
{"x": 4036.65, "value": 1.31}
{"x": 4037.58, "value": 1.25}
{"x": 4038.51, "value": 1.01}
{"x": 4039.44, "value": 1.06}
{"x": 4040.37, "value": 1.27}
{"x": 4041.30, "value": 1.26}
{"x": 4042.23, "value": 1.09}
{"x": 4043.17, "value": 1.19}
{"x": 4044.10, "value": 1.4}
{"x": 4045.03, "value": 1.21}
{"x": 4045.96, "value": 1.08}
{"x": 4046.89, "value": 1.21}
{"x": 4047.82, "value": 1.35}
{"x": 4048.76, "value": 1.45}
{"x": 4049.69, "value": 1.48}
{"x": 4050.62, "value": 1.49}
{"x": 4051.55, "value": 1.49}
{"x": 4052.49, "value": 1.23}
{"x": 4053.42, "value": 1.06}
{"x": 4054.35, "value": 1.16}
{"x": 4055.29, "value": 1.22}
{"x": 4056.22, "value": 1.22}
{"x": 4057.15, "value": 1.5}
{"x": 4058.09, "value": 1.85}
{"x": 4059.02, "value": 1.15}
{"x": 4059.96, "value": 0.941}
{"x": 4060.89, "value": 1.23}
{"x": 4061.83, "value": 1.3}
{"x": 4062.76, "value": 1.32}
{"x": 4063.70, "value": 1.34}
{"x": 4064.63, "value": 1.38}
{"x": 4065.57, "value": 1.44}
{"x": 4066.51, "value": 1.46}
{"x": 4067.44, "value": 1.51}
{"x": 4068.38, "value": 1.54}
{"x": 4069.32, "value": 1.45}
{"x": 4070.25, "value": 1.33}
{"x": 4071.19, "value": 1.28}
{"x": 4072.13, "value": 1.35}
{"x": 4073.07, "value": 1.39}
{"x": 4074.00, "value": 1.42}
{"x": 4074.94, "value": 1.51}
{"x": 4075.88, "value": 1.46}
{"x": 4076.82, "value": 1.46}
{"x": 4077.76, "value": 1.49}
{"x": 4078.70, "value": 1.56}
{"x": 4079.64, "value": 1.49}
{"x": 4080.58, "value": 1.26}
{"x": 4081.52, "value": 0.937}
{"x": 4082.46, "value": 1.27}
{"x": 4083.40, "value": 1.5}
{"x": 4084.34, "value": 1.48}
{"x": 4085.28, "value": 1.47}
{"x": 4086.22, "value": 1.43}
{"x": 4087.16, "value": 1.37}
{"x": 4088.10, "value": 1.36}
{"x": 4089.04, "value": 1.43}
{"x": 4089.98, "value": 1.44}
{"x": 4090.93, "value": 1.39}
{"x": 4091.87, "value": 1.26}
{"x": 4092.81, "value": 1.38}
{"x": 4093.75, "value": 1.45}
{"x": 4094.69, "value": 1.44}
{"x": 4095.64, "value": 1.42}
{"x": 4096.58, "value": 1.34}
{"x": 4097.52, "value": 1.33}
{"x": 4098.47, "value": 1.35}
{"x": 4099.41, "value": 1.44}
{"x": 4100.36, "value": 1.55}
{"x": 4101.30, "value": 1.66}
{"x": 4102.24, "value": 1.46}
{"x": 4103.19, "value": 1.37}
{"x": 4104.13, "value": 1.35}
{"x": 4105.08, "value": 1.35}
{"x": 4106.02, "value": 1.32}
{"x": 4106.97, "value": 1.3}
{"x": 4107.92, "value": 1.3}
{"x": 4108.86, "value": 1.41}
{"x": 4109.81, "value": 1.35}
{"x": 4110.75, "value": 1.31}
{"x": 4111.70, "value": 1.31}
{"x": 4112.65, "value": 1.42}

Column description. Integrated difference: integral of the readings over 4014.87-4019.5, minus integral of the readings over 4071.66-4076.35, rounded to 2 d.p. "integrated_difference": -0.38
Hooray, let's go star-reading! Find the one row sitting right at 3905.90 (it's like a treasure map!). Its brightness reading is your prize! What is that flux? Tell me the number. 1.41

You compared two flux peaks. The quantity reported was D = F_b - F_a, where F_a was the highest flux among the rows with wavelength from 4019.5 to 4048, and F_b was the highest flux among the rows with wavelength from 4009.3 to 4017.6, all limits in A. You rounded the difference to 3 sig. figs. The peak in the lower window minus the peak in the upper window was -1.23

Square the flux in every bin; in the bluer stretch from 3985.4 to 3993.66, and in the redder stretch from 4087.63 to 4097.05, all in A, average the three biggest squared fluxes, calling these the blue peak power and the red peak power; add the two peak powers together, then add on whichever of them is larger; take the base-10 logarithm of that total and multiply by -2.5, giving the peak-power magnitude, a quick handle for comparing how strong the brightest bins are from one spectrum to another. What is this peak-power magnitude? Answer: -1.96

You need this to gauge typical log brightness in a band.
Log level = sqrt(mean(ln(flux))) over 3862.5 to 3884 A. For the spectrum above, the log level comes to 0.68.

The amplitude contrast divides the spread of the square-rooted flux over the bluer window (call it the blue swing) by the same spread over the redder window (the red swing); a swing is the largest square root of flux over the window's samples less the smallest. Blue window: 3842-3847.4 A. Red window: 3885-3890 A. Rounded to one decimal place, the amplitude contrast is 2.1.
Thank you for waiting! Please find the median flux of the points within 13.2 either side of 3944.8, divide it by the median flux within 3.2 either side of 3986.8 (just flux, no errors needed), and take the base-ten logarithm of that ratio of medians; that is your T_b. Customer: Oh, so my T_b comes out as -0.003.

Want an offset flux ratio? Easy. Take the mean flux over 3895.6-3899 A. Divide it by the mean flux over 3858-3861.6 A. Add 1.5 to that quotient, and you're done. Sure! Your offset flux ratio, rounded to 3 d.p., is 2.440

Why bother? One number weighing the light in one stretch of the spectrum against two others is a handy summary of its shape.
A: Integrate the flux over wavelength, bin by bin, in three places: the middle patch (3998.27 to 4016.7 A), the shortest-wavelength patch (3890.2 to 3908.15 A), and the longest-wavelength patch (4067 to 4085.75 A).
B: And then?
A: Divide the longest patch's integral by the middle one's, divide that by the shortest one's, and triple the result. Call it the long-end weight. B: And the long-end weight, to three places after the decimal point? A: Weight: 0.147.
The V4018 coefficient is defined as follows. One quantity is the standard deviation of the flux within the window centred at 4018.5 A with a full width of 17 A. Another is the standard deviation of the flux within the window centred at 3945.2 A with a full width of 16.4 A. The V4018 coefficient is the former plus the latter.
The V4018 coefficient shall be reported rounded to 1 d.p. 0.5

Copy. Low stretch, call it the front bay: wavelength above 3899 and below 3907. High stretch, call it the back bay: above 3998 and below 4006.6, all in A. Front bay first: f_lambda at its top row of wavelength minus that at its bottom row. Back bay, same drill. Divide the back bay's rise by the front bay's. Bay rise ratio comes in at 16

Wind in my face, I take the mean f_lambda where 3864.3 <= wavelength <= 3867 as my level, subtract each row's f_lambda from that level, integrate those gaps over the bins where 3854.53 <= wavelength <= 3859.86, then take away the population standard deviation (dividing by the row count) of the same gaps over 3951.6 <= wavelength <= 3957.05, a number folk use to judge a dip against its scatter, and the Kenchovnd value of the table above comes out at 0.8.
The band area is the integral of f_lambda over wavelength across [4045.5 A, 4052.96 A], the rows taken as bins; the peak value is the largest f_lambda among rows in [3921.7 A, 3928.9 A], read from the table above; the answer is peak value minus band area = -8.5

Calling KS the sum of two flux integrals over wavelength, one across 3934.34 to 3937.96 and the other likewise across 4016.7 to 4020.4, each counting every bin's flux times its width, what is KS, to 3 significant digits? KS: 10.6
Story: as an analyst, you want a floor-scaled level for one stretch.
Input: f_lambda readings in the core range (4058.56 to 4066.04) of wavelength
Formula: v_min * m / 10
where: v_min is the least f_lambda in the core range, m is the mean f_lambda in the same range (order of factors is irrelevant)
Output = 0.12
